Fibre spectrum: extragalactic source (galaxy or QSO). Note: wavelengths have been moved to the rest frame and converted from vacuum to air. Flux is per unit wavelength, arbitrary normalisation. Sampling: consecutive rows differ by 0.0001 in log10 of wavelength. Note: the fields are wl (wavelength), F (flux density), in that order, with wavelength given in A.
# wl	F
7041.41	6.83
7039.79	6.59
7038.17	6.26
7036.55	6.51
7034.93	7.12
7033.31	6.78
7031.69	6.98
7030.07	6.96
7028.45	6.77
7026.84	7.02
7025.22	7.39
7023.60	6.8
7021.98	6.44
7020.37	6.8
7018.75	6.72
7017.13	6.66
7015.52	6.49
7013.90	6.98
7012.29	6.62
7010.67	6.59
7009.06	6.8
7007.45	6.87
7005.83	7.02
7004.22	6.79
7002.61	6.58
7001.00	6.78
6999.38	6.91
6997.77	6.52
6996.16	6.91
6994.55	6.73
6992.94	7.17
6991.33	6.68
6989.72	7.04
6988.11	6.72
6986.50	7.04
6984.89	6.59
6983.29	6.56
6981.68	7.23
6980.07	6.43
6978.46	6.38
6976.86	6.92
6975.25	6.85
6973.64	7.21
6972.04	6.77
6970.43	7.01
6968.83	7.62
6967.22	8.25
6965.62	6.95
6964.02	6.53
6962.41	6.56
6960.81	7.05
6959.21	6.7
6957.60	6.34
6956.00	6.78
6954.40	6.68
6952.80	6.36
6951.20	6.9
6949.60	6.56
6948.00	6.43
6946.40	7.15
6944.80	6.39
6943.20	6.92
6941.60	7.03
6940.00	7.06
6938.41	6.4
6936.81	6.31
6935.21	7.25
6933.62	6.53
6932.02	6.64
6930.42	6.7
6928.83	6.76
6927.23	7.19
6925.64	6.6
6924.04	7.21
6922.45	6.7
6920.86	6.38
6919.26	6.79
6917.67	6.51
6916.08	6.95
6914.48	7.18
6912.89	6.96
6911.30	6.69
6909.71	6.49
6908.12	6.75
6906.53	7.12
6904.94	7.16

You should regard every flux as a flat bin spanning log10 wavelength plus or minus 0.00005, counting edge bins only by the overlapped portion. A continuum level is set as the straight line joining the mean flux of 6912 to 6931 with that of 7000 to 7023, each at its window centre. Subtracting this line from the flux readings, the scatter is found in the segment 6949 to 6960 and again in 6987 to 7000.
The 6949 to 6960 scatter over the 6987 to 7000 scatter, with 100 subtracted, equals -99.0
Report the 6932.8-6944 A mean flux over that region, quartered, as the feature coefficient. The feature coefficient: 1.70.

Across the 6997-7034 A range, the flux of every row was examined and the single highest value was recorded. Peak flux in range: 7.39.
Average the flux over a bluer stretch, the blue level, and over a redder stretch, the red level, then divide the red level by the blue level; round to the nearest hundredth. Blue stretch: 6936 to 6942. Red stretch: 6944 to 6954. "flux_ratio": 0.99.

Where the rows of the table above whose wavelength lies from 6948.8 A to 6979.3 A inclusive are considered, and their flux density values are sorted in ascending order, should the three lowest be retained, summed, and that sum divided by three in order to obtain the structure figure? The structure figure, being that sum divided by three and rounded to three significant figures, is 6.36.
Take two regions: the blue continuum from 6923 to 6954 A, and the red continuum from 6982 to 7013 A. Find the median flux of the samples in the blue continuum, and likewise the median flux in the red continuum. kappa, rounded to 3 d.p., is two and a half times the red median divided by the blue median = 2.530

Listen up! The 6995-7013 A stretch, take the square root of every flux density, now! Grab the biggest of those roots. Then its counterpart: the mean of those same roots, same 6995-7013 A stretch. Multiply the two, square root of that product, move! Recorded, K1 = 2.62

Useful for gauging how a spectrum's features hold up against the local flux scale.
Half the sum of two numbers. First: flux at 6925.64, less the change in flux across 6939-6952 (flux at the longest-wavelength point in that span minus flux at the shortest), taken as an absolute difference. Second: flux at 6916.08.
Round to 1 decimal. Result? 6.9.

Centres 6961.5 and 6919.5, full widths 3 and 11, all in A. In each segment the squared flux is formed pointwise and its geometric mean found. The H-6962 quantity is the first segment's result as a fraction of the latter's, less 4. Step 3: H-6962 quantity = -3.00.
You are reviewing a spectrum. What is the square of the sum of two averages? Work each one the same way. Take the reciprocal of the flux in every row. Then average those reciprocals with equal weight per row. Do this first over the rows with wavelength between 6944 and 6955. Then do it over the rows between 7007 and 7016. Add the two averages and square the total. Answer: 0.0898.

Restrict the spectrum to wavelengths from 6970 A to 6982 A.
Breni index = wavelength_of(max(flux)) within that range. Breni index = 6981.68 A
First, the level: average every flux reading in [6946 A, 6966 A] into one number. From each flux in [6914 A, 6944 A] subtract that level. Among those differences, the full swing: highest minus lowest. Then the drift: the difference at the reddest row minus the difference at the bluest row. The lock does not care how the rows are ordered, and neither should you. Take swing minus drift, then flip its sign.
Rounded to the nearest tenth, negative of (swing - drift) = -1.2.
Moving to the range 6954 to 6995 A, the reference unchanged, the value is -1.9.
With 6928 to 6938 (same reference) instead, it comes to -1.4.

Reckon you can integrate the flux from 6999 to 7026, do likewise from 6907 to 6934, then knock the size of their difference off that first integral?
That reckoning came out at 183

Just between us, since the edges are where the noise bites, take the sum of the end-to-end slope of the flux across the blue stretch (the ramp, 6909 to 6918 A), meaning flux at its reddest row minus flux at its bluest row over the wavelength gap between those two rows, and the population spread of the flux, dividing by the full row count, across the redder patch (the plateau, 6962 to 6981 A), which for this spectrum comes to 0.52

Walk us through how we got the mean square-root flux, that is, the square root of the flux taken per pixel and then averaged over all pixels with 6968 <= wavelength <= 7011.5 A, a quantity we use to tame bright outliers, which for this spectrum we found 2.615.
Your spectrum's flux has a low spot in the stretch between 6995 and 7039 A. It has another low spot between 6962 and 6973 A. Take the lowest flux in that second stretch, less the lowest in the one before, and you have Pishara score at 0.27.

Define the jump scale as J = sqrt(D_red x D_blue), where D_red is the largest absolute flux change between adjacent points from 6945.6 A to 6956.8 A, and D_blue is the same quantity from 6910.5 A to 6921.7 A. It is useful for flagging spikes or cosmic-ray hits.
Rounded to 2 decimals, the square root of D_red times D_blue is 0.56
